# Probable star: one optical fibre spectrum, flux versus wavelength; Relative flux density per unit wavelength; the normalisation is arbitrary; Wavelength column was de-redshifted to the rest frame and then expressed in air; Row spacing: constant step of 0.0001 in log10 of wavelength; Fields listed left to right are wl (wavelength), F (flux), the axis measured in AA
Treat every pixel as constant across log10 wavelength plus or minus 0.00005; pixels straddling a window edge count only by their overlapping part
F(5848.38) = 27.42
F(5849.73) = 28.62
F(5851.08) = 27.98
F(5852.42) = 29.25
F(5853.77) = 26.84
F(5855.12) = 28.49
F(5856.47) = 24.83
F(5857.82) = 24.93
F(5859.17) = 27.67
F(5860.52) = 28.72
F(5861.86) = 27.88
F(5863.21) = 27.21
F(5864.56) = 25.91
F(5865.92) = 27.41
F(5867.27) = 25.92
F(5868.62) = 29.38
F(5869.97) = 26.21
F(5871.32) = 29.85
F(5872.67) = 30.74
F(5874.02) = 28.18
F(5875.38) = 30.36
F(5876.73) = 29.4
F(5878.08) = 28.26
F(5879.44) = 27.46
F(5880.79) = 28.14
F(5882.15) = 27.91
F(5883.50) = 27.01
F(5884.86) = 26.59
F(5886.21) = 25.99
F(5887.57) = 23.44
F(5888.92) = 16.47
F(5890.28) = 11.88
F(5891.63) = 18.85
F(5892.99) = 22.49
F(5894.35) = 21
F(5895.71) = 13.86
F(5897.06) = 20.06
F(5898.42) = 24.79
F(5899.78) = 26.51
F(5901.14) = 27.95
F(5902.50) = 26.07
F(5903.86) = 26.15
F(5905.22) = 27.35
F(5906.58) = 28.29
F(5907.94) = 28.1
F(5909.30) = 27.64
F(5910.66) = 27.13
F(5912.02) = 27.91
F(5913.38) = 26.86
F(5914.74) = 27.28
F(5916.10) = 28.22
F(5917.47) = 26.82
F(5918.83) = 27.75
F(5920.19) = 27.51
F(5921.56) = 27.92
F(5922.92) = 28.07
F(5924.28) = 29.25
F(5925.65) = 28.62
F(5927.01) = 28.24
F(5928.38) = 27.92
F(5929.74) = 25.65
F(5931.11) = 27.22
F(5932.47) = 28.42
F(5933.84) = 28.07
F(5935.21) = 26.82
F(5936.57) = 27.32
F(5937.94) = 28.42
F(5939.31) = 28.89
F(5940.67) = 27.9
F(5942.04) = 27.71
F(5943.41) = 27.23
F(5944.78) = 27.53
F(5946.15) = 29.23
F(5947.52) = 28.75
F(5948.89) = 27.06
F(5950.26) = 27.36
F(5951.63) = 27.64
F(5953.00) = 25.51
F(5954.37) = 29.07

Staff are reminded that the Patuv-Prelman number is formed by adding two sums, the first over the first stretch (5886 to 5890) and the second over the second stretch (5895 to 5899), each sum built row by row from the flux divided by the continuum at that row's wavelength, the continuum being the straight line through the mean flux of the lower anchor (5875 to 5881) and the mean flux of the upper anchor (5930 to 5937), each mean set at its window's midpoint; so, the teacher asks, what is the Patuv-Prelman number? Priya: 4.4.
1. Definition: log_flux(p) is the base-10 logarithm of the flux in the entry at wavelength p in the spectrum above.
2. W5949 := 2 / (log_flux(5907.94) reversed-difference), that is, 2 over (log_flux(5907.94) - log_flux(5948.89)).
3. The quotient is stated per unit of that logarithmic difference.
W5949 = 122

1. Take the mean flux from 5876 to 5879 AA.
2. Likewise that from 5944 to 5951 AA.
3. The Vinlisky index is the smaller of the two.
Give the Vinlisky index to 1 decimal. 28.0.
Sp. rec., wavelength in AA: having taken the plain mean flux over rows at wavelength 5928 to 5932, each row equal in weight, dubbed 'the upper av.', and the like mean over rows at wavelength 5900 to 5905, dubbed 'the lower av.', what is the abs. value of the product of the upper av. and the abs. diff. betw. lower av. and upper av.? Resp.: 6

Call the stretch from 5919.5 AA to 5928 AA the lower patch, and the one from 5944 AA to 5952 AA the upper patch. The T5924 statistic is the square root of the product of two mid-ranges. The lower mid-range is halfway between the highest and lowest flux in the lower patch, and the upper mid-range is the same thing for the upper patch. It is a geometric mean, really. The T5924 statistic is 28.3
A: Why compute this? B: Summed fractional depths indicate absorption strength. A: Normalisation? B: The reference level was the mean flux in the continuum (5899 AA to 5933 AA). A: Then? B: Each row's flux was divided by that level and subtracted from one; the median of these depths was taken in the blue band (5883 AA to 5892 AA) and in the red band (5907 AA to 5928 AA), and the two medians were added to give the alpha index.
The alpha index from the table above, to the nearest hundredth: 0.14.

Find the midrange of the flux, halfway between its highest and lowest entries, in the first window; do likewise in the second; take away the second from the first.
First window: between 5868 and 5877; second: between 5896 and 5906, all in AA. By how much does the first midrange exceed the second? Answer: 4.5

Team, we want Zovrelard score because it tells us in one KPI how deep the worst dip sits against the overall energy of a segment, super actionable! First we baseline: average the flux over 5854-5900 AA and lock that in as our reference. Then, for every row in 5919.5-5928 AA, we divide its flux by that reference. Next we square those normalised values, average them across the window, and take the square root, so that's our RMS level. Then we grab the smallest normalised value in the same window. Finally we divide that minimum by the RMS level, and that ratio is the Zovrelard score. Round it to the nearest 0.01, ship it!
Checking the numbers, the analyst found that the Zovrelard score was 0.97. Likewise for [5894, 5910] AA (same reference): 0.55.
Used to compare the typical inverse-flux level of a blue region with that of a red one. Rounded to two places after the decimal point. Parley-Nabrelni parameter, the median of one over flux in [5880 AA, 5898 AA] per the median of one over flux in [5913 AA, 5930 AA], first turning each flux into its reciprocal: 1.24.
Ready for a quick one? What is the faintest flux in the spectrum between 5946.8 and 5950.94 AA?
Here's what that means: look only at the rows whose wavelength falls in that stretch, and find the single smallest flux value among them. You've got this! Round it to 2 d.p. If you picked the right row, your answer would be 27.06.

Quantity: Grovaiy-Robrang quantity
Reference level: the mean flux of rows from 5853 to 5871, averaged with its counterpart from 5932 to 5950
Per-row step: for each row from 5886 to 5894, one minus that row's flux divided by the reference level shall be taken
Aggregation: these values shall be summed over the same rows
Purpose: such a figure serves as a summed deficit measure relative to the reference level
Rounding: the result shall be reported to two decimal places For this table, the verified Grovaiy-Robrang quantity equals 1.67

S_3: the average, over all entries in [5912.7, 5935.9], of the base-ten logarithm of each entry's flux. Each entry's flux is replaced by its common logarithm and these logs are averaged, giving 1.442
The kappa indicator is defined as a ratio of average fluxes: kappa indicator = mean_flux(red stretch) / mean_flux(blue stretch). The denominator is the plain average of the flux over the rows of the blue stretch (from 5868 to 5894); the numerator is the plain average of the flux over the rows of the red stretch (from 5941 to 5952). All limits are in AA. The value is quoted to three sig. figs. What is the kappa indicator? 1.08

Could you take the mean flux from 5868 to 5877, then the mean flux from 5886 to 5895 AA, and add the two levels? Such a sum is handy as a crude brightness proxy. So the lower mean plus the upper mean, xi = 49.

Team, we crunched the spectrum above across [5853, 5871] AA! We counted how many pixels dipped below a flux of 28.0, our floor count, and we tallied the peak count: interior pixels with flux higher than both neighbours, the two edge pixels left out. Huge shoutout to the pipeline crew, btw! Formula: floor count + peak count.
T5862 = 14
